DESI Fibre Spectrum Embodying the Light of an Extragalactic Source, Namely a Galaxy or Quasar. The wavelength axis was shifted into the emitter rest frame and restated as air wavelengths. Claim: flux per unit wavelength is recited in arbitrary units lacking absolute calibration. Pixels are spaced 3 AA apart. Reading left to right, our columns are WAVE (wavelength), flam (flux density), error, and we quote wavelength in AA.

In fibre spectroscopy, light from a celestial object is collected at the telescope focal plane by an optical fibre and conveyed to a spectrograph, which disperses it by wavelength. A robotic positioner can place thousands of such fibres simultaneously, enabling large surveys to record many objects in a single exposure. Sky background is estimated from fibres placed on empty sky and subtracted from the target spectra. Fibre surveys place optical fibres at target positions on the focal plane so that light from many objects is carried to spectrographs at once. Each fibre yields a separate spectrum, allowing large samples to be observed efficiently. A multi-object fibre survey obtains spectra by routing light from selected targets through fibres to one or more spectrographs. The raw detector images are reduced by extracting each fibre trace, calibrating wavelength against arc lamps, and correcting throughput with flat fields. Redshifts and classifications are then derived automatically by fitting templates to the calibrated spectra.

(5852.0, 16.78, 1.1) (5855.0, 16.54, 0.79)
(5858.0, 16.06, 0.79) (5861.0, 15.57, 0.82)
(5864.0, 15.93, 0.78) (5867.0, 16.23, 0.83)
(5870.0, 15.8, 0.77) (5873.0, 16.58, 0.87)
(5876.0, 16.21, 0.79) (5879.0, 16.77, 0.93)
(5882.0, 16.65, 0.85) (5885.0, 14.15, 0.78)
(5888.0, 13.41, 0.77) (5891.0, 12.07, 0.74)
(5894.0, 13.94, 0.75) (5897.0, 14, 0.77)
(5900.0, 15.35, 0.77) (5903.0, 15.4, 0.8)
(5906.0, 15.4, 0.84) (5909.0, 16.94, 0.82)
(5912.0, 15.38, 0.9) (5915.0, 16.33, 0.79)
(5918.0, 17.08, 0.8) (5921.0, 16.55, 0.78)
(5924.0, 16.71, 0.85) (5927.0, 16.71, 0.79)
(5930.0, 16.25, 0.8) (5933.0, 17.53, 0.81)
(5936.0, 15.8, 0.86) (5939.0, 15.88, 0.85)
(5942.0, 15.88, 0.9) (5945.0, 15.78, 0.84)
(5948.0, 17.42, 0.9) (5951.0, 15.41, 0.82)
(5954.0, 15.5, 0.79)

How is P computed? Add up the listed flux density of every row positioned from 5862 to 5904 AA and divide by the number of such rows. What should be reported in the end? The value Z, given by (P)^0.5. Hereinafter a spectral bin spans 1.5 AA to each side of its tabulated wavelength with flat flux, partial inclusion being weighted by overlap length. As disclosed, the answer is 3.90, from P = 15.2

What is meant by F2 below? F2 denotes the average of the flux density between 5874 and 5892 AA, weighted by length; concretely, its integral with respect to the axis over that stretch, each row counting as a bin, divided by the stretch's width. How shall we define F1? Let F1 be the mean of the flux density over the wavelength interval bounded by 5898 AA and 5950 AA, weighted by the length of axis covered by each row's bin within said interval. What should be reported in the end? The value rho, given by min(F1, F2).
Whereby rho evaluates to 15.0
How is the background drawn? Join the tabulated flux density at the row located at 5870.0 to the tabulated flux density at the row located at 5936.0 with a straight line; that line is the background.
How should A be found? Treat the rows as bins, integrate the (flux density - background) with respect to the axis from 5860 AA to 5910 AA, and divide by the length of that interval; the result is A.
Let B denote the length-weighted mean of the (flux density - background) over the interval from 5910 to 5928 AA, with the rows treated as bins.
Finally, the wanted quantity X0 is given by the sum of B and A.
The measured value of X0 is 0.2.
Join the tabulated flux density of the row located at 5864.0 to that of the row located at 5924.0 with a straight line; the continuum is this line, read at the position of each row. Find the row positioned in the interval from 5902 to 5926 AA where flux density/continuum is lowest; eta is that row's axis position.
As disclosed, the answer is 5912.0 AA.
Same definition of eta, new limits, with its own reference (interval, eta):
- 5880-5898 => 5891.0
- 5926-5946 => 5945.0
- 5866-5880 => 5870.0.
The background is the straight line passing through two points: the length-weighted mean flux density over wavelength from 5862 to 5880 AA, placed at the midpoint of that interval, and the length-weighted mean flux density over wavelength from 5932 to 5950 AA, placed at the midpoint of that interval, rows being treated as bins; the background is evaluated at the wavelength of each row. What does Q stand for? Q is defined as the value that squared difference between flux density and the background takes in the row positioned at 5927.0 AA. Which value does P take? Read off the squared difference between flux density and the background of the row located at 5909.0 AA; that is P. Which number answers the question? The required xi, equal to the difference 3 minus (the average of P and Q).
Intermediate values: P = 0.4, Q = 0.17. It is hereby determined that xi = 2.7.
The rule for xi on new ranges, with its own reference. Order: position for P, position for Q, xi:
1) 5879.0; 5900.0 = 2.4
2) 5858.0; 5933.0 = 2.2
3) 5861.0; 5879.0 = 2.7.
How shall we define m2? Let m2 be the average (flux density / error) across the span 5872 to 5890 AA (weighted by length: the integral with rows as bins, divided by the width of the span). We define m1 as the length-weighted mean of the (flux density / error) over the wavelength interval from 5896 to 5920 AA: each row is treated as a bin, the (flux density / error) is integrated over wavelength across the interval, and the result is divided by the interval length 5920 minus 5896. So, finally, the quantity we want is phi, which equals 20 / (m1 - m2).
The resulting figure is 26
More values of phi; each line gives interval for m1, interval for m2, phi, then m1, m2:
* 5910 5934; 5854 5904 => 16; 20.4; 19.1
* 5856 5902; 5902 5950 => -35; 19.1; 19.6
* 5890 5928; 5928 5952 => 108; 19.4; 19.2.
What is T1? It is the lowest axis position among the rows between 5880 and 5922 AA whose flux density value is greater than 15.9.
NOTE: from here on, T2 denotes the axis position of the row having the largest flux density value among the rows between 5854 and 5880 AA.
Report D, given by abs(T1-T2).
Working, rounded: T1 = 5882.0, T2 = 5879.0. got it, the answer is 3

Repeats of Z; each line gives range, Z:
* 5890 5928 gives 3.94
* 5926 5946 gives 4.03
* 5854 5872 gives 4.00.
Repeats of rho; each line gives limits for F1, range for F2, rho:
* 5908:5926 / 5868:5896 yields 15.1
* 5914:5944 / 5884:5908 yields 14.3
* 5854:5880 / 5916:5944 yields 16.2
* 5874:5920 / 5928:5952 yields 15.3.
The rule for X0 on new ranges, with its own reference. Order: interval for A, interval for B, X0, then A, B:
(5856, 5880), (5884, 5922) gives -0.4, 0.3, -0.7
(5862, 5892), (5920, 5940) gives 0.3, -0.4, 0.7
